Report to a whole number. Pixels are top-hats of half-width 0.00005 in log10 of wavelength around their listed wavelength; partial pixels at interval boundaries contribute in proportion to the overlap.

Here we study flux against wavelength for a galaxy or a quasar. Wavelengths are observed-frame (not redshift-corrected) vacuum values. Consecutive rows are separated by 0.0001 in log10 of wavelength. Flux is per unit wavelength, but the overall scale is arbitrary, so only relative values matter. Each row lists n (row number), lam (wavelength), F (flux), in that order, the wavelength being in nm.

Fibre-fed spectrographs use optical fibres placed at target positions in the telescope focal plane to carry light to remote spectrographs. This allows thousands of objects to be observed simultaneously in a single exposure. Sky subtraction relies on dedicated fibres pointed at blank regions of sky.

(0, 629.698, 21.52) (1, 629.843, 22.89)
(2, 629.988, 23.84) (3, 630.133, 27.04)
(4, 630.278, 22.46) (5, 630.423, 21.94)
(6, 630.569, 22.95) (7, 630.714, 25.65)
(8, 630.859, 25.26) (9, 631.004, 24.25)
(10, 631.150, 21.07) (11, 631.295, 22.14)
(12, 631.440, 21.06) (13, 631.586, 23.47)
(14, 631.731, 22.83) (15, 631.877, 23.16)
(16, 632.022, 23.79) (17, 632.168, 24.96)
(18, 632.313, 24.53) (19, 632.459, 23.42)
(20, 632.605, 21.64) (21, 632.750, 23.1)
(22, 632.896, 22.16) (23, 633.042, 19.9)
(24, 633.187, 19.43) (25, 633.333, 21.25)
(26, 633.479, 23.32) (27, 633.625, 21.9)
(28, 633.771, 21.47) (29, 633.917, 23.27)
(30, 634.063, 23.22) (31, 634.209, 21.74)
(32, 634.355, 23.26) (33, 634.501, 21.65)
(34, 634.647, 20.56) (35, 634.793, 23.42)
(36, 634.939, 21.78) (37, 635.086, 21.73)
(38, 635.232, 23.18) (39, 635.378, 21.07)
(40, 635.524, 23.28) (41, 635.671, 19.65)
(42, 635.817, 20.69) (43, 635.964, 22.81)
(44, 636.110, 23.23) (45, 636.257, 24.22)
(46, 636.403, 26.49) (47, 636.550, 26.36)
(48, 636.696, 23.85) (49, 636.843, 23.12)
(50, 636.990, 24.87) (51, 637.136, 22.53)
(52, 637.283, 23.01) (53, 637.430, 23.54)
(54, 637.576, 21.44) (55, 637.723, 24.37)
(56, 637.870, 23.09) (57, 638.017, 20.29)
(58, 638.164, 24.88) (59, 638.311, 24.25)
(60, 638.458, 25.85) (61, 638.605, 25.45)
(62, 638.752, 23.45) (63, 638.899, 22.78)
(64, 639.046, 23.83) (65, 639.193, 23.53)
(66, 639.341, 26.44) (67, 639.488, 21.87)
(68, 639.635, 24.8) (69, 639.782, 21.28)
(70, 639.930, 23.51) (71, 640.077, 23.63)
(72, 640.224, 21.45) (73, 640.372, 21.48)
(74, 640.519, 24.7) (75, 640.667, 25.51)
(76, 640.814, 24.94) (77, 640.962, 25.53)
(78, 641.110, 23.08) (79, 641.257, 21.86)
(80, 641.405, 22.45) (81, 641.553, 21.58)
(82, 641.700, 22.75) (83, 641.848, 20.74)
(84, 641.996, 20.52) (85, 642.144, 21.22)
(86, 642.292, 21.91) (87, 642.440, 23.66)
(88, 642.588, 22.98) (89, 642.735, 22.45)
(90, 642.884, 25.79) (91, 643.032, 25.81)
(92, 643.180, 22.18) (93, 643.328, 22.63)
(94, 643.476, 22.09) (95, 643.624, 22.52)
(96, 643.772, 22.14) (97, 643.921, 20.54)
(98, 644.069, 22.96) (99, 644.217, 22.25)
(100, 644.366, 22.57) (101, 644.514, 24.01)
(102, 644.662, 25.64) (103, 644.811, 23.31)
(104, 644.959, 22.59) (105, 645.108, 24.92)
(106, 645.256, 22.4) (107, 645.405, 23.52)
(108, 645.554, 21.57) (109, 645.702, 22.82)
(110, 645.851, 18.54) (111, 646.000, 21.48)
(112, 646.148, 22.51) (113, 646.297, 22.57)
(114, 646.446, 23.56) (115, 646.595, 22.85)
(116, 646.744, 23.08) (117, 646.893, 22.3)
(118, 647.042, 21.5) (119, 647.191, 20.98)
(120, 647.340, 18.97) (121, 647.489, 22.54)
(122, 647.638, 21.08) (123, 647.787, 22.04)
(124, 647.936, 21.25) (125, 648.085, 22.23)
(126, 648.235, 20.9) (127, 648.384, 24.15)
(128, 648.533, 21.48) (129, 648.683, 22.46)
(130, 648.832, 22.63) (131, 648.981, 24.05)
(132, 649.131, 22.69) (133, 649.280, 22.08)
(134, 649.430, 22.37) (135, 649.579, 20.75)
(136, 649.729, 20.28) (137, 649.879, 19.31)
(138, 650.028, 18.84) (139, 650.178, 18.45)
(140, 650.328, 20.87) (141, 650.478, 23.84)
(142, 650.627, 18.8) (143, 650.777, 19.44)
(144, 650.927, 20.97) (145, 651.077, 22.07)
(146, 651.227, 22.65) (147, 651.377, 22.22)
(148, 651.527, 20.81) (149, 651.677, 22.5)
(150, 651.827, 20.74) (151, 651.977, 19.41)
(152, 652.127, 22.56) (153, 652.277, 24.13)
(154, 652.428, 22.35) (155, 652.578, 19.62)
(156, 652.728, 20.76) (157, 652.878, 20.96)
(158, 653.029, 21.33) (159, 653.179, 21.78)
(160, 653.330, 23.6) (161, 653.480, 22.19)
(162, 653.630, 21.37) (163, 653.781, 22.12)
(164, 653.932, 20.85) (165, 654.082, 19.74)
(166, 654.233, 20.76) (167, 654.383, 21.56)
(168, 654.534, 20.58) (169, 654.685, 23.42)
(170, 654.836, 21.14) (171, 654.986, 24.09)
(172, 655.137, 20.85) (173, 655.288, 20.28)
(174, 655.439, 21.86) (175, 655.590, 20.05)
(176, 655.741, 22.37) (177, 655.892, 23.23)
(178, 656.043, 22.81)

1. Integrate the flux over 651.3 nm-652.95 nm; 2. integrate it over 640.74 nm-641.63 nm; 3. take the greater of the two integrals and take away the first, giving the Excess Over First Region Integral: 0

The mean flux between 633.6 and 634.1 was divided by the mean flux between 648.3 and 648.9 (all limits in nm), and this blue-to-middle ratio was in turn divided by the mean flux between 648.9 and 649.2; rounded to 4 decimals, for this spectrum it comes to 0.0424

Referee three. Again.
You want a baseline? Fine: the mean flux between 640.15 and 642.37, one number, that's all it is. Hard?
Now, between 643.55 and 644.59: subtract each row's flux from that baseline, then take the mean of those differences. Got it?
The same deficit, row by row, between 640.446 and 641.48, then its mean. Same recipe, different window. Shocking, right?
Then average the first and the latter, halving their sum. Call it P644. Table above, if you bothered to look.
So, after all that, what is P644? -0.6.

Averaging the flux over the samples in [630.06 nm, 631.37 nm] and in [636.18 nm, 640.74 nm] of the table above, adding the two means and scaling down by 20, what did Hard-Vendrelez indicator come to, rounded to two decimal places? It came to 2.37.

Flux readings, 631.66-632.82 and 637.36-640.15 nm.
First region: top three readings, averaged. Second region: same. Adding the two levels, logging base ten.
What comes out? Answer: 1.70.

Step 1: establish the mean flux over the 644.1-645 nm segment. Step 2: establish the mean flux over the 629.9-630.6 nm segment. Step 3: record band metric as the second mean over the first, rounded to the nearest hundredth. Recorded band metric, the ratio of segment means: 1.01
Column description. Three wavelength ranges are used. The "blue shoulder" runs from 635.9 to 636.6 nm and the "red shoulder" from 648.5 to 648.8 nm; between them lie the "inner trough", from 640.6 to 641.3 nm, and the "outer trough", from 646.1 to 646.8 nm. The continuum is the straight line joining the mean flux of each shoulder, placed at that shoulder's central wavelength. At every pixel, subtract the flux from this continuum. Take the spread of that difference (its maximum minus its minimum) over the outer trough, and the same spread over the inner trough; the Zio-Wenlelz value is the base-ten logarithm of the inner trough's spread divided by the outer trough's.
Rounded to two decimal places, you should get 0.51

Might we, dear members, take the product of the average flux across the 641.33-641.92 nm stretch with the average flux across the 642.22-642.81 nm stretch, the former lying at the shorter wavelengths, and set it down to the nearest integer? 498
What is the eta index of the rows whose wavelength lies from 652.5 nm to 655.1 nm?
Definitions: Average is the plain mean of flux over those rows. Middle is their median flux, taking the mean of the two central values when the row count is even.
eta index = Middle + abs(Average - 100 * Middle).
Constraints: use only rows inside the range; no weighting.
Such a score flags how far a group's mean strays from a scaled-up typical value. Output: 2133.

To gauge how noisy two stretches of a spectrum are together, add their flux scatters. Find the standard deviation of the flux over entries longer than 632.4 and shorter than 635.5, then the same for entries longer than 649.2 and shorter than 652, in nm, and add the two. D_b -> 2.7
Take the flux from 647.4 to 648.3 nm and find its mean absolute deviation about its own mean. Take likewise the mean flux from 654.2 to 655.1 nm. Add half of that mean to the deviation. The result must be 11.6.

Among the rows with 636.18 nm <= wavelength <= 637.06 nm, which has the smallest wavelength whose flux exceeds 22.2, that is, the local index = 636.257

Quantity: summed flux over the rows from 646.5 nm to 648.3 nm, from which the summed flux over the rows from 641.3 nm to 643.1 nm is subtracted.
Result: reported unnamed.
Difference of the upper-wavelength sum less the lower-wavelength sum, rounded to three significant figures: -12.1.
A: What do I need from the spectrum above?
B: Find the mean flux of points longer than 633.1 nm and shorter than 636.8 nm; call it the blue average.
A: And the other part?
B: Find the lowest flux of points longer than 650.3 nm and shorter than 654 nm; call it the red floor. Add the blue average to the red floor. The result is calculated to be 41.3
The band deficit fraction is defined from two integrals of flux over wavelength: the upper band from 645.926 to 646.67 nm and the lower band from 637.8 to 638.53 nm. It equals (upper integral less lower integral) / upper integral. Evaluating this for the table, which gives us -0.03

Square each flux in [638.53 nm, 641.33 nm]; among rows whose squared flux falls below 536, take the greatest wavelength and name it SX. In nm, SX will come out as 641.257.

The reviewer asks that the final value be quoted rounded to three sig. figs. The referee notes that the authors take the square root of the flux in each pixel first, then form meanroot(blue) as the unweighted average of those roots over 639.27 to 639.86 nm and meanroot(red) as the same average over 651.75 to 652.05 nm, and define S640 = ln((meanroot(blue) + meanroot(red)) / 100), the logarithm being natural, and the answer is -2.37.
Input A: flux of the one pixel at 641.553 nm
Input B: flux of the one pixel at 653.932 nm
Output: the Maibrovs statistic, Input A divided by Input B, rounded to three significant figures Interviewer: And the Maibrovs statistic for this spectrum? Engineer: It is 1.04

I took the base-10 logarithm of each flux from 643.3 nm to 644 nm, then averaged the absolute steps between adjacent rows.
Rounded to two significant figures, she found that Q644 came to 0.015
